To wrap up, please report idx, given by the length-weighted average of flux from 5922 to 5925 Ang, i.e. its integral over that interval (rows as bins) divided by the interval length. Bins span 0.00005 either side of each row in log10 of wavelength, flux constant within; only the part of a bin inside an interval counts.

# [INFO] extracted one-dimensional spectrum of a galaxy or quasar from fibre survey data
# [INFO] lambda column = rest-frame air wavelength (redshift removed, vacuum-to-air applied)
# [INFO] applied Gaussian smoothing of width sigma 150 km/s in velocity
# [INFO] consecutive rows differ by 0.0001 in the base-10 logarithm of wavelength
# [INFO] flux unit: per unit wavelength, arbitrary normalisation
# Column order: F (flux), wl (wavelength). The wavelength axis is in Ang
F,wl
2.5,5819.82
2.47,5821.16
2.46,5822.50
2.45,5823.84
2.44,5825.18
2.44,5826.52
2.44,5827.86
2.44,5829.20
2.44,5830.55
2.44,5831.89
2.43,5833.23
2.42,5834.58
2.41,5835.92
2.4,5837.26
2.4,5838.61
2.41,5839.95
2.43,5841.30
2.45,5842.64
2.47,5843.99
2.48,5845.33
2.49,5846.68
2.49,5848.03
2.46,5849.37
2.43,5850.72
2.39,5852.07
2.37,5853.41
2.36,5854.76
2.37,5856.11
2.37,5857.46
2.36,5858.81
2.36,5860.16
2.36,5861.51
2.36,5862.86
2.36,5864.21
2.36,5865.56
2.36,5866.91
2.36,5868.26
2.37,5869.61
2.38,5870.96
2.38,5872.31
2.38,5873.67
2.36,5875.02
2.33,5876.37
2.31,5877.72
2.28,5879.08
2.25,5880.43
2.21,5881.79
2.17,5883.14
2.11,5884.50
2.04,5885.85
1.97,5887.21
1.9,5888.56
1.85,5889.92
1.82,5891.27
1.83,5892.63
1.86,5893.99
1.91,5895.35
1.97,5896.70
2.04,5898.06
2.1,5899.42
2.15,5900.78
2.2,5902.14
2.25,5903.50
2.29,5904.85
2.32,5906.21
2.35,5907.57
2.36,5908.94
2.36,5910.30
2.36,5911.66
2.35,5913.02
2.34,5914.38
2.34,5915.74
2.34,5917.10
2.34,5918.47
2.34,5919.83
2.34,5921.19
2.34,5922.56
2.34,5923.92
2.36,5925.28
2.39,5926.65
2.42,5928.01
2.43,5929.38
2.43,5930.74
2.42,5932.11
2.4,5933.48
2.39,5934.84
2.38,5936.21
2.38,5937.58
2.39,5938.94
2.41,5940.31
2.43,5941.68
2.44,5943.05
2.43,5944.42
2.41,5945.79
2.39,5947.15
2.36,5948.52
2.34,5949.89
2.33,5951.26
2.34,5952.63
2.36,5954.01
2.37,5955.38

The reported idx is 2.35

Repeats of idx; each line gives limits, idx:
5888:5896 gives 1.86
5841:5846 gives 2.46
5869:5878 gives 2.36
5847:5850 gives 2.48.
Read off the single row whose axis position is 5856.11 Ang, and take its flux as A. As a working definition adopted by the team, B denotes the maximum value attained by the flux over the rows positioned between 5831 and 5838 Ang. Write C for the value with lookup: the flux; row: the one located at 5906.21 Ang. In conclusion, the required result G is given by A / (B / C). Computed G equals 2.25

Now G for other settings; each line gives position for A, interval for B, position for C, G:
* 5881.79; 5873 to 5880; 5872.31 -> 2.21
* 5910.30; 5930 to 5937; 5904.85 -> 2.22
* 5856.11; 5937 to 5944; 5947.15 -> 2.32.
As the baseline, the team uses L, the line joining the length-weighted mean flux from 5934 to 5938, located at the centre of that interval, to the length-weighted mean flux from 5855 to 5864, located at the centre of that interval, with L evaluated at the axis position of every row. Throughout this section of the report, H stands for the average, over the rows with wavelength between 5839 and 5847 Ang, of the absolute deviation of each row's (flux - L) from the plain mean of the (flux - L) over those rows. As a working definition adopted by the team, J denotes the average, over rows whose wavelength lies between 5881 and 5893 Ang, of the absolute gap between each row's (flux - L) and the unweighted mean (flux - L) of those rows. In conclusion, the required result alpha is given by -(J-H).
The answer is -0.10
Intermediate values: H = 0.024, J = 0.129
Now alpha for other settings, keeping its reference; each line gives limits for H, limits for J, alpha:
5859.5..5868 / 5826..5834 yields 0.00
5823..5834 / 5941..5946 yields -0.01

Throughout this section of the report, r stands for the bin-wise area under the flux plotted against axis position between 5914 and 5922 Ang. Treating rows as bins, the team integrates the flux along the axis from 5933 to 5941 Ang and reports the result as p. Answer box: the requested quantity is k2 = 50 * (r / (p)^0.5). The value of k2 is 214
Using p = 19.1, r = 18.7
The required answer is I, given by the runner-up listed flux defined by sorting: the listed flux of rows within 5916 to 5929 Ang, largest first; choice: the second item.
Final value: 2.39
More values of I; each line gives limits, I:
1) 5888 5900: 2.04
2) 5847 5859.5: 2.46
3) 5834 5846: 2.47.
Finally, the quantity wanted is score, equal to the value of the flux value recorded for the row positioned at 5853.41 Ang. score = 2.37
